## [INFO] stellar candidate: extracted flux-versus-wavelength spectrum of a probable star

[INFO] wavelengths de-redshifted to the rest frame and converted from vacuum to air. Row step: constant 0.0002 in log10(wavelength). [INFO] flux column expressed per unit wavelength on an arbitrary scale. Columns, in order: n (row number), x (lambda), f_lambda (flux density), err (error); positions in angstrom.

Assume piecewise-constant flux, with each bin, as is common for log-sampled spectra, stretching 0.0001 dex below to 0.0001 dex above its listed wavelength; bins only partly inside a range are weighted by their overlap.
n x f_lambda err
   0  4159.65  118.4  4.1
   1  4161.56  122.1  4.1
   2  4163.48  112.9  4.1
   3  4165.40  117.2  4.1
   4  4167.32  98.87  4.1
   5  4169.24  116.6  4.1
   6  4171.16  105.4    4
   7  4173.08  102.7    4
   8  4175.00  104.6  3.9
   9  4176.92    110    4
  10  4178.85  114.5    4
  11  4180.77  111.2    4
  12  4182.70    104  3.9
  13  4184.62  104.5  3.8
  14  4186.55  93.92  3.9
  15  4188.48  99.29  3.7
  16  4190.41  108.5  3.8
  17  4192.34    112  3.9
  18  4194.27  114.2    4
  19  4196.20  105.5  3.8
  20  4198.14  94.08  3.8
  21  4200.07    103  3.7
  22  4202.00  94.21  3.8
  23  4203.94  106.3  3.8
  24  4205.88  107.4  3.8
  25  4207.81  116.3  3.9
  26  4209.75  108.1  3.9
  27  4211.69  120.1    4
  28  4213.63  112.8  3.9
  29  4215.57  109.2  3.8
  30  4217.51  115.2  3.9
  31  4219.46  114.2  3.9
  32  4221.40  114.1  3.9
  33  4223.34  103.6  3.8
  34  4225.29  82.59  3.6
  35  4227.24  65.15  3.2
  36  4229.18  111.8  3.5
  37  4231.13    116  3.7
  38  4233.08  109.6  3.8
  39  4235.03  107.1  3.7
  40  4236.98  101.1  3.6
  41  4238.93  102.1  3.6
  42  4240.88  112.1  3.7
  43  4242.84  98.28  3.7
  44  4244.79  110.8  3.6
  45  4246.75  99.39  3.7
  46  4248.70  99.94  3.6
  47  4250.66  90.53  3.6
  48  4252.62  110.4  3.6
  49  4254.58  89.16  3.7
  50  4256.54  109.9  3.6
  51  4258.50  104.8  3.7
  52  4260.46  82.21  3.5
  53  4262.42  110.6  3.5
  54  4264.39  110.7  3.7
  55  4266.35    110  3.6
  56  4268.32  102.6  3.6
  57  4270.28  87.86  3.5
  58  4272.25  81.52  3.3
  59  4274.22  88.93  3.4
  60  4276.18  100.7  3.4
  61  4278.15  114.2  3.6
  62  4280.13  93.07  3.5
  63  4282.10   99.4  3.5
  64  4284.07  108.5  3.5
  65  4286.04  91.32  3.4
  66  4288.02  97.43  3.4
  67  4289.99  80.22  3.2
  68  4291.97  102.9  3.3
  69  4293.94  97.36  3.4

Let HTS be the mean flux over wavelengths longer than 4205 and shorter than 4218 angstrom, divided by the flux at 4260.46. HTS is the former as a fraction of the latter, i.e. 1.37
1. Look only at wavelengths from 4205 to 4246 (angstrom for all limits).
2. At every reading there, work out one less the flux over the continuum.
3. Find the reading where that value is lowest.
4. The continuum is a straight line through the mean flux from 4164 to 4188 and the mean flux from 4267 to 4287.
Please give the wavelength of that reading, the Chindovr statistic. 4211.69 angstrom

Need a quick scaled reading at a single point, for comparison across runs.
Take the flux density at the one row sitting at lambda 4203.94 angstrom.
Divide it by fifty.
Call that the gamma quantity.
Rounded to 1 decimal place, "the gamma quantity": 2.1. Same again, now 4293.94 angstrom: 1.9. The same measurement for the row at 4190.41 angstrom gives 2.2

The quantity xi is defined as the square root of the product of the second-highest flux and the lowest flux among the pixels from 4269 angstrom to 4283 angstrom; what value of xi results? 91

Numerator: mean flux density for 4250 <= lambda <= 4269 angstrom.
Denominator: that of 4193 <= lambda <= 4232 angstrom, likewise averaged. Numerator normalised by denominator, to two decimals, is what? 0.97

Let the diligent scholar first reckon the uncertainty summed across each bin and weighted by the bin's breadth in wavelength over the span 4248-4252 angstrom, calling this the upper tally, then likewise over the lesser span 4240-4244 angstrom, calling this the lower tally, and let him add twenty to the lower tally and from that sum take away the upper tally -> 20.4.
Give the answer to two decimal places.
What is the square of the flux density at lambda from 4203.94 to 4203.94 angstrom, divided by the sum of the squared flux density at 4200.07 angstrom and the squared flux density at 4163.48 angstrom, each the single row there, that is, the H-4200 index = 0.48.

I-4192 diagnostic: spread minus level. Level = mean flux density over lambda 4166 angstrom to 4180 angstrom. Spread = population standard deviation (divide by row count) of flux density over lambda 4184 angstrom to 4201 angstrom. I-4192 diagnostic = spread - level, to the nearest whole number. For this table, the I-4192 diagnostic -101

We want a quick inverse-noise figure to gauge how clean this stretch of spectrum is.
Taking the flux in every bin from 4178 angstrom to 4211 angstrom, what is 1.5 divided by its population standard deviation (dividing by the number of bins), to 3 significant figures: 0.218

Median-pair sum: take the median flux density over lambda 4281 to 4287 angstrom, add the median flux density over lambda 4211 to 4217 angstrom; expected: 212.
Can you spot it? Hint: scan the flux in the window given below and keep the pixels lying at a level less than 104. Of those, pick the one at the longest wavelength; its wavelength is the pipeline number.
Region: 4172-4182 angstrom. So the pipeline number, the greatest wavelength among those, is 4173.08 angstrom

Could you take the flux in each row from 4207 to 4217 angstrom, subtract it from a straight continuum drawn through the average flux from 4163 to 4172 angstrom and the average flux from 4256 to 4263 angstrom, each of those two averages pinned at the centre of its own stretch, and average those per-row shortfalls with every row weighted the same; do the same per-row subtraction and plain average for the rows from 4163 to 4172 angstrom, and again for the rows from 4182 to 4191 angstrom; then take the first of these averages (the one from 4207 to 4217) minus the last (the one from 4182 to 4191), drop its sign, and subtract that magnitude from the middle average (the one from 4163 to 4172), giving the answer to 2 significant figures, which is -14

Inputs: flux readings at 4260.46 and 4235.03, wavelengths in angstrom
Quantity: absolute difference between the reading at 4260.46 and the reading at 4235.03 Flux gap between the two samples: 25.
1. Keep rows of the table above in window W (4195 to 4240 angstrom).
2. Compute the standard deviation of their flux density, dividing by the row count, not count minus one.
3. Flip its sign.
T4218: -11.9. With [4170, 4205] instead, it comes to -6.3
